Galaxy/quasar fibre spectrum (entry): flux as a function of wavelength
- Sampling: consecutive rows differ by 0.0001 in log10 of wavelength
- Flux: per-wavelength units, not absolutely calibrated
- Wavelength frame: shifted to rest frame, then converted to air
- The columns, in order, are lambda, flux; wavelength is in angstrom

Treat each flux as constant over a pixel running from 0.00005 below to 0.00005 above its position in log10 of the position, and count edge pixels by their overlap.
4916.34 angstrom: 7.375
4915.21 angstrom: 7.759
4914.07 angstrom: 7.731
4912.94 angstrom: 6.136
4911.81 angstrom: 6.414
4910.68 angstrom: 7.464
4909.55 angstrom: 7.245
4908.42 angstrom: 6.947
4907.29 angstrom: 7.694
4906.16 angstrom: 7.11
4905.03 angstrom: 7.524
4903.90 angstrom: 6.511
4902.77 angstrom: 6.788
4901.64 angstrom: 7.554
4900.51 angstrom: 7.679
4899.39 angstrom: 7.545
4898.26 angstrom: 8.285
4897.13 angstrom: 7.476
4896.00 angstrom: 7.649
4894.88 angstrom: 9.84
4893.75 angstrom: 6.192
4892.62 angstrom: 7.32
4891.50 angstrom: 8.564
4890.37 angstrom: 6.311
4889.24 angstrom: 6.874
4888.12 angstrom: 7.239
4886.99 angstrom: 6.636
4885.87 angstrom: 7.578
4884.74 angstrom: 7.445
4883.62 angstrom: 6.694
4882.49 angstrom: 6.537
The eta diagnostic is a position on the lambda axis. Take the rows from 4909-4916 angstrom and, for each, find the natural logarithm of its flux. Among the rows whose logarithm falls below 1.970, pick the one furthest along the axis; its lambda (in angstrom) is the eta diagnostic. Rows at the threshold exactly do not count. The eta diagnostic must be 4912.94 angstrom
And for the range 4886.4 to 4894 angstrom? 4893.75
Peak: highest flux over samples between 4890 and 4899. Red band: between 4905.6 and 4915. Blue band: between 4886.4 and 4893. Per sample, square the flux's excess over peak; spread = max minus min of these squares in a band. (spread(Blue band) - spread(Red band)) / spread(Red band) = 0.2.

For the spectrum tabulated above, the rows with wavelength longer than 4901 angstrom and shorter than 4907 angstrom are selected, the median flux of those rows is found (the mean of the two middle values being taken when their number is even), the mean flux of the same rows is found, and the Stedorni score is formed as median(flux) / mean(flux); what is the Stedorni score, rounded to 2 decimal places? 1.00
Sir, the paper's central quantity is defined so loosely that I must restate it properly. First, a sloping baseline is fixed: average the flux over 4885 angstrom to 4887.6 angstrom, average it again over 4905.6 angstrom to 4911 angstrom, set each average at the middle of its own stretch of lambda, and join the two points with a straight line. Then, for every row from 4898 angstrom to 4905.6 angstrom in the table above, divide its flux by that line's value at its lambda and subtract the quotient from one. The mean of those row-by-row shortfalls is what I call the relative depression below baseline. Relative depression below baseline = -0.02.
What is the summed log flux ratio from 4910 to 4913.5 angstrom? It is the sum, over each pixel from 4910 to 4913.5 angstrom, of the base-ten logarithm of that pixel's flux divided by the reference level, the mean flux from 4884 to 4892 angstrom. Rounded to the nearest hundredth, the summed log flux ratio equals -0.11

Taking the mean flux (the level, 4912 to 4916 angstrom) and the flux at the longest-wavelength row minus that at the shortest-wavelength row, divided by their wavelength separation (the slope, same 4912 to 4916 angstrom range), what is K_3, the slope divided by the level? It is 0.10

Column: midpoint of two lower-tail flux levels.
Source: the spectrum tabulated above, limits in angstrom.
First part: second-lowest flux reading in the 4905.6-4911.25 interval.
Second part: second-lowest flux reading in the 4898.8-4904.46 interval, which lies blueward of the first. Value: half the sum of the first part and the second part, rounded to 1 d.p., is 6.9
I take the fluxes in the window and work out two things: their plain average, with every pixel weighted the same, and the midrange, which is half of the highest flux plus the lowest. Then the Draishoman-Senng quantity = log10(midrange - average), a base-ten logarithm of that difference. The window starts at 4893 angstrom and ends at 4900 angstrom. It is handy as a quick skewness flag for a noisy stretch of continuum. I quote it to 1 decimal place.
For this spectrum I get -0.7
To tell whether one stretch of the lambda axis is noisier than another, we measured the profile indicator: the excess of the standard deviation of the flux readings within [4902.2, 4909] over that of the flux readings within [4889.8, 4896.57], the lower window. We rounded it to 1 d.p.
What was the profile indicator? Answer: -0.9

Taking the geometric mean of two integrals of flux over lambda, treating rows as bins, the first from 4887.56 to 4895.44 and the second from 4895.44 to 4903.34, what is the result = 59.4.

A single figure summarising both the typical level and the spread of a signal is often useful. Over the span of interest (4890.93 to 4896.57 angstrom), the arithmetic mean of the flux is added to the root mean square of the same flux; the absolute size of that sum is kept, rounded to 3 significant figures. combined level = 15.9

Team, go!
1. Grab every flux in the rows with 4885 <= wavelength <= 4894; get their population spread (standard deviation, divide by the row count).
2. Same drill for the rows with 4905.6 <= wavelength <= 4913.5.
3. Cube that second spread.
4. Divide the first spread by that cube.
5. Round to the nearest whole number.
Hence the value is 5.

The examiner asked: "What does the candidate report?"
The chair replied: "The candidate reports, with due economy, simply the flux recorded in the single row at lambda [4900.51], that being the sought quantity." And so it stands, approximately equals 7.679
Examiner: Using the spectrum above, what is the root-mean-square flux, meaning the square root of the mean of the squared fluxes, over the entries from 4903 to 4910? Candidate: 7.18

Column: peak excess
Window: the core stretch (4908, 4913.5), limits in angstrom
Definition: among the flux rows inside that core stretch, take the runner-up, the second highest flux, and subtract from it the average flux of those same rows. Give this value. 0.40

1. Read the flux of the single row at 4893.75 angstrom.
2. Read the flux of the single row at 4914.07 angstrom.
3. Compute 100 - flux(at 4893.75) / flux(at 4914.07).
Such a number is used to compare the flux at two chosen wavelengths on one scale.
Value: 99.2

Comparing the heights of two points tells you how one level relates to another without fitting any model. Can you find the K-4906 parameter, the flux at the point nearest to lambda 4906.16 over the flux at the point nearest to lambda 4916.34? 0.96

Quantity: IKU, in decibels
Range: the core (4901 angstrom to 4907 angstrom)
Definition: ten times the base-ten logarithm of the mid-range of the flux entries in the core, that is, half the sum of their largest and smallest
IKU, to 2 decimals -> 8.47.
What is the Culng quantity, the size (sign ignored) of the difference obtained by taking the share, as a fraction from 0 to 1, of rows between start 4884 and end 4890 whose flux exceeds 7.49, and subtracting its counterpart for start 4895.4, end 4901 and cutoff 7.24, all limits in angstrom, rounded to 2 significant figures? 0.80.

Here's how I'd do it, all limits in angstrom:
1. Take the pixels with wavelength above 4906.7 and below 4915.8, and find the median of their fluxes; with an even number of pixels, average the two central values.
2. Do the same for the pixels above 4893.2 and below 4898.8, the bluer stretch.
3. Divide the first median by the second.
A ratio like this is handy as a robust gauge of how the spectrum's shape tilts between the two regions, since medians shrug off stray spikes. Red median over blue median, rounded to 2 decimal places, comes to 0.96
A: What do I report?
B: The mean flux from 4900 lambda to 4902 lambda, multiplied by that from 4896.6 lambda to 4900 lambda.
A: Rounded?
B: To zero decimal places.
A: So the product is 59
